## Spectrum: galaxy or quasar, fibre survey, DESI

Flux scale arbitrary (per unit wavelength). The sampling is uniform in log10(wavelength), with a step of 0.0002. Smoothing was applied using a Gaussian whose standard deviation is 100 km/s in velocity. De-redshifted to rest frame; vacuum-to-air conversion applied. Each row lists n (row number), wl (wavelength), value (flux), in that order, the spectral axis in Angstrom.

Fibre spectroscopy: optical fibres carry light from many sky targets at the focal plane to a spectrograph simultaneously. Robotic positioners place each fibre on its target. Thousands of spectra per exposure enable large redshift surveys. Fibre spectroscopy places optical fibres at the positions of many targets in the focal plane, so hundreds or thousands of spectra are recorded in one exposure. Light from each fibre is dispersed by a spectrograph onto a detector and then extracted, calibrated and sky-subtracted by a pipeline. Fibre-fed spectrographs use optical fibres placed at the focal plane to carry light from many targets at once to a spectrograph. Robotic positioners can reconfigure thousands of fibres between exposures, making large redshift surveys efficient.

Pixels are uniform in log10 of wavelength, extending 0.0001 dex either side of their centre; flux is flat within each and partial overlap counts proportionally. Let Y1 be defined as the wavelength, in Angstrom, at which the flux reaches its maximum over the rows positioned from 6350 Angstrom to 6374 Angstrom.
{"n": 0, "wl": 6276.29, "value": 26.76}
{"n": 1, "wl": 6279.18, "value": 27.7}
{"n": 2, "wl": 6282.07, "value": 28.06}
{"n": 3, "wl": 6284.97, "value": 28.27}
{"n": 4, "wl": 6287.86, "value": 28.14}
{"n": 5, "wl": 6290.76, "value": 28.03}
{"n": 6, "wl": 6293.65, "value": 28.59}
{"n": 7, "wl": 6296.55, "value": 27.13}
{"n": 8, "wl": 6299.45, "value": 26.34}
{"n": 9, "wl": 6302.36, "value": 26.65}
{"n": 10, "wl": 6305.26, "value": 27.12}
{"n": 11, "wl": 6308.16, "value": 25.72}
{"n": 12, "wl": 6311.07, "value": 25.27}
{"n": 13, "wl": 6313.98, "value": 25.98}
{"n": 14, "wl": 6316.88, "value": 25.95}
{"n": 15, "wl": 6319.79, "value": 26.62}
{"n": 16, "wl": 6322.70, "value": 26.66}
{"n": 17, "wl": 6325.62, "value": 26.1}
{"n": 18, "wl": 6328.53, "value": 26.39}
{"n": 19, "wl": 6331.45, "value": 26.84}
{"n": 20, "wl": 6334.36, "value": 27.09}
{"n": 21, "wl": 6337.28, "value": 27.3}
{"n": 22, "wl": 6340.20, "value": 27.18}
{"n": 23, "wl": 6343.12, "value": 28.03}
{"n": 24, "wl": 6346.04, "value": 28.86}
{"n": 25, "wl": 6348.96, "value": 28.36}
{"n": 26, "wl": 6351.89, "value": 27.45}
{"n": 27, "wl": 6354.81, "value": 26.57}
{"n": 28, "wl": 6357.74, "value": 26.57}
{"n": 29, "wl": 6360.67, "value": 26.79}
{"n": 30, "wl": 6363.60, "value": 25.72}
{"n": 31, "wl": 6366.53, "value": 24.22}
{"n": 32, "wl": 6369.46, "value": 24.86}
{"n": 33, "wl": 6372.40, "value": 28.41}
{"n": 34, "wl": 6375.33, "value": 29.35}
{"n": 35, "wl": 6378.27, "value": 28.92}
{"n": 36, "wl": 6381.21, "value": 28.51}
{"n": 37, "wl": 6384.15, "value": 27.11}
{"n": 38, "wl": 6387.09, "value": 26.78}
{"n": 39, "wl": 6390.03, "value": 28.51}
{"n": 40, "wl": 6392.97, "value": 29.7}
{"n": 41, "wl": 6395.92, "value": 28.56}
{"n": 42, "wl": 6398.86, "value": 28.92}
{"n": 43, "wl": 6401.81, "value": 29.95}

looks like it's 6372.40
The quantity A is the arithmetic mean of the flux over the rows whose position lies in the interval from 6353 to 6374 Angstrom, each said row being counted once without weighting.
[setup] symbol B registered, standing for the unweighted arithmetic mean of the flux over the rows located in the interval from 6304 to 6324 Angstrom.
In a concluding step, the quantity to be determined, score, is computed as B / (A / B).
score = 26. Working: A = 26.2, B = 26.2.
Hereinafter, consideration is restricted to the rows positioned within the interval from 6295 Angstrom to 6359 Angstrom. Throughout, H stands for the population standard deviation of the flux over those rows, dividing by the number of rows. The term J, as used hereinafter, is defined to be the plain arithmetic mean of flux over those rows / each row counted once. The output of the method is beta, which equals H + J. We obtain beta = 27.7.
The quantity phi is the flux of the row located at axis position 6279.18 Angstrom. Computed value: 27.7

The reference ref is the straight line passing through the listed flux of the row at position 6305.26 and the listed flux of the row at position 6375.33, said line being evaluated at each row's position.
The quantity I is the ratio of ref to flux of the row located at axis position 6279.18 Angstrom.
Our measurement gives 0.95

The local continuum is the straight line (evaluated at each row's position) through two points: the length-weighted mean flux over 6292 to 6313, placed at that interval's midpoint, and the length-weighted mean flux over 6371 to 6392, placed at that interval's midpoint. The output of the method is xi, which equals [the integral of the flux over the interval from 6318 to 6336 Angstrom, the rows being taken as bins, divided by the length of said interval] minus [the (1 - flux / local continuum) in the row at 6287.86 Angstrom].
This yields 26.7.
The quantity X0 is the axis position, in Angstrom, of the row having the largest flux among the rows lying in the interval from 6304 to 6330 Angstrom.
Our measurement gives 6305.26 Angstrom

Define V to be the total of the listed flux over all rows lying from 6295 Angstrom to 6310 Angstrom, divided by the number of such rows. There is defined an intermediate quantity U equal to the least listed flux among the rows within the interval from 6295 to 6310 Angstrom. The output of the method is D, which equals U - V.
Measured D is -0.9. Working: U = 25.72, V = 26.6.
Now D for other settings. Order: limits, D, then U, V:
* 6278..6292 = -0.3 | 27.7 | 28.0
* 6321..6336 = -0.5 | 26.1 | 26.6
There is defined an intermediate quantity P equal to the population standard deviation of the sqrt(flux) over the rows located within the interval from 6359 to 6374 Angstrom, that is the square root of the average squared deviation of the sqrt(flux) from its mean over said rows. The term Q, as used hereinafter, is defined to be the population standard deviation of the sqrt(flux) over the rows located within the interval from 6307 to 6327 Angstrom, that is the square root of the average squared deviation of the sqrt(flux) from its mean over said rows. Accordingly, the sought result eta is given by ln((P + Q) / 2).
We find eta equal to -2.36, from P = 0.14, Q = 0.04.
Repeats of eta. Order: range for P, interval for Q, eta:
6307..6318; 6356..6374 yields -2.52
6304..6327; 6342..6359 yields -2.69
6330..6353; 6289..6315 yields -2.52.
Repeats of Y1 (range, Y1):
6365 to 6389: 6375.33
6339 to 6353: 6346.04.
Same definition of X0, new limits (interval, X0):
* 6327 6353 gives 6346.04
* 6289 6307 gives 6293.65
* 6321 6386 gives 6375.33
